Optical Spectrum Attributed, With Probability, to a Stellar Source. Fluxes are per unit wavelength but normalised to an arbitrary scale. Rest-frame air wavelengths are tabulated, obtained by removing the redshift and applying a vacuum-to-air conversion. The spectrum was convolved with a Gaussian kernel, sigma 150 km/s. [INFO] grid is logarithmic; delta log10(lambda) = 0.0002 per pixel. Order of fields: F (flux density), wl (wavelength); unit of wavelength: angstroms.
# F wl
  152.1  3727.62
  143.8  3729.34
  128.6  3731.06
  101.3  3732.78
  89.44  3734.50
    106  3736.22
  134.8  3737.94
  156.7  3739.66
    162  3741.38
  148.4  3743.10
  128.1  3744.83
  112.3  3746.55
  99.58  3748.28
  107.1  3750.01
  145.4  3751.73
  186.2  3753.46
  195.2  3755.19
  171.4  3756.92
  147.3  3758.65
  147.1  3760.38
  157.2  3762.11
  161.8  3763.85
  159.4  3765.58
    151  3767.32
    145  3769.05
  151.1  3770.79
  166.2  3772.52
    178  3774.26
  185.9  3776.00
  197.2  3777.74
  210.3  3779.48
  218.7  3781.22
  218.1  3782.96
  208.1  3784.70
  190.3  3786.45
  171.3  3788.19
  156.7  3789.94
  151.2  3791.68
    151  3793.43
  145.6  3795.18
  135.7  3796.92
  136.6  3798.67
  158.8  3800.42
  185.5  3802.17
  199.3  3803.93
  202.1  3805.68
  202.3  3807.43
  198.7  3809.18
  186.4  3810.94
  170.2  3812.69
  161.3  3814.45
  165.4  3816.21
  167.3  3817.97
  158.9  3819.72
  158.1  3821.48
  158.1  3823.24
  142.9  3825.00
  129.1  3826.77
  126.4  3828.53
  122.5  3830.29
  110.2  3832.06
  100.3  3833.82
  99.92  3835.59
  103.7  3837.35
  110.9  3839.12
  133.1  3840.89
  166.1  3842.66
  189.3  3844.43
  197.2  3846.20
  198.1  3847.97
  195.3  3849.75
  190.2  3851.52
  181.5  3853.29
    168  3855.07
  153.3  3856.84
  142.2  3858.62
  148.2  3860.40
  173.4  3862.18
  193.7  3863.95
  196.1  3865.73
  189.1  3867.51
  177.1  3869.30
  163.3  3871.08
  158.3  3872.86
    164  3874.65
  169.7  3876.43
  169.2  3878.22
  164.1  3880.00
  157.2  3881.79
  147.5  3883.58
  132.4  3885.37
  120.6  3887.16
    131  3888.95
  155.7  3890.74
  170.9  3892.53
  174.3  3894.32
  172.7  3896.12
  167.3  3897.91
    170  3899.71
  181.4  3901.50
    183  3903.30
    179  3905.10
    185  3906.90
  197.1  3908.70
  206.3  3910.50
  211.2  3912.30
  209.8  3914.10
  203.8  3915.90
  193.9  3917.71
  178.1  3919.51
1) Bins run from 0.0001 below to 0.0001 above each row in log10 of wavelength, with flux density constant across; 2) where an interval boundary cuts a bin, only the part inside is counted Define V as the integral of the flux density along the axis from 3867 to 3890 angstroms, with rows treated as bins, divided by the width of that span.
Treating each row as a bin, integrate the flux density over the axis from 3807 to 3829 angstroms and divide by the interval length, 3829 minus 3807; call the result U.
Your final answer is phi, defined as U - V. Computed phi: 7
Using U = 163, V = 157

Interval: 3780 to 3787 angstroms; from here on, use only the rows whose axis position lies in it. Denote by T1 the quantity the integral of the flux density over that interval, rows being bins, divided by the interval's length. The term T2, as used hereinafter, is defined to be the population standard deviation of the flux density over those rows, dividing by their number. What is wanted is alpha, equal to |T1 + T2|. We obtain 221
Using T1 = 210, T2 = 11.5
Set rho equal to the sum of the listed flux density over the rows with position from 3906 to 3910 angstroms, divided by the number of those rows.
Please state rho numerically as 191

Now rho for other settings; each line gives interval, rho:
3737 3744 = 150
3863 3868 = 193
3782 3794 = 178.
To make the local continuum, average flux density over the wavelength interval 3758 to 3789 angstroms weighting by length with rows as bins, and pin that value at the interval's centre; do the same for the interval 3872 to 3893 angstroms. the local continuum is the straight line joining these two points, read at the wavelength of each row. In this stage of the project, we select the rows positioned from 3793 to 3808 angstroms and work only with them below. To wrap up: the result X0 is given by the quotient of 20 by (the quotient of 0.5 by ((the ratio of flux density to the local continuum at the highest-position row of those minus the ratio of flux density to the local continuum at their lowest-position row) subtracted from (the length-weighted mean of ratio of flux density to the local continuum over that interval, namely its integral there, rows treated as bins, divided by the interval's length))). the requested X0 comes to 27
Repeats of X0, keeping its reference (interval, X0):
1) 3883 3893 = 31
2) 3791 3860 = 37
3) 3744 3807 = 18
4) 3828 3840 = 30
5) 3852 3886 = 54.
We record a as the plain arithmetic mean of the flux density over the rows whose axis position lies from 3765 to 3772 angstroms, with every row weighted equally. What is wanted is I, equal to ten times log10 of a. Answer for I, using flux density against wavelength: 21.8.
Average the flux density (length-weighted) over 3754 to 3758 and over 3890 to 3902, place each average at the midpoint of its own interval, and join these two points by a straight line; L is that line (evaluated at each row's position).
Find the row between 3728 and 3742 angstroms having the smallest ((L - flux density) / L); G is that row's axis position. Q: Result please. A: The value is 3741.38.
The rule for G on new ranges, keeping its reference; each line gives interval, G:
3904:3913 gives 3912.30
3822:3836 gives 3823.24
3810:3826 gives 3810.94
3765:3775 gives 3774.26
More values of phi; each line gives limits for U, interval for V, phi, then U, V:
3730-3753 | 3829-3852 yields -21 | 126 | 146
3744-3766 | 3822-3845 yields 18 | 147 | 130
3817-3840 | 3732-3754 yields 2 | 130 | 128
